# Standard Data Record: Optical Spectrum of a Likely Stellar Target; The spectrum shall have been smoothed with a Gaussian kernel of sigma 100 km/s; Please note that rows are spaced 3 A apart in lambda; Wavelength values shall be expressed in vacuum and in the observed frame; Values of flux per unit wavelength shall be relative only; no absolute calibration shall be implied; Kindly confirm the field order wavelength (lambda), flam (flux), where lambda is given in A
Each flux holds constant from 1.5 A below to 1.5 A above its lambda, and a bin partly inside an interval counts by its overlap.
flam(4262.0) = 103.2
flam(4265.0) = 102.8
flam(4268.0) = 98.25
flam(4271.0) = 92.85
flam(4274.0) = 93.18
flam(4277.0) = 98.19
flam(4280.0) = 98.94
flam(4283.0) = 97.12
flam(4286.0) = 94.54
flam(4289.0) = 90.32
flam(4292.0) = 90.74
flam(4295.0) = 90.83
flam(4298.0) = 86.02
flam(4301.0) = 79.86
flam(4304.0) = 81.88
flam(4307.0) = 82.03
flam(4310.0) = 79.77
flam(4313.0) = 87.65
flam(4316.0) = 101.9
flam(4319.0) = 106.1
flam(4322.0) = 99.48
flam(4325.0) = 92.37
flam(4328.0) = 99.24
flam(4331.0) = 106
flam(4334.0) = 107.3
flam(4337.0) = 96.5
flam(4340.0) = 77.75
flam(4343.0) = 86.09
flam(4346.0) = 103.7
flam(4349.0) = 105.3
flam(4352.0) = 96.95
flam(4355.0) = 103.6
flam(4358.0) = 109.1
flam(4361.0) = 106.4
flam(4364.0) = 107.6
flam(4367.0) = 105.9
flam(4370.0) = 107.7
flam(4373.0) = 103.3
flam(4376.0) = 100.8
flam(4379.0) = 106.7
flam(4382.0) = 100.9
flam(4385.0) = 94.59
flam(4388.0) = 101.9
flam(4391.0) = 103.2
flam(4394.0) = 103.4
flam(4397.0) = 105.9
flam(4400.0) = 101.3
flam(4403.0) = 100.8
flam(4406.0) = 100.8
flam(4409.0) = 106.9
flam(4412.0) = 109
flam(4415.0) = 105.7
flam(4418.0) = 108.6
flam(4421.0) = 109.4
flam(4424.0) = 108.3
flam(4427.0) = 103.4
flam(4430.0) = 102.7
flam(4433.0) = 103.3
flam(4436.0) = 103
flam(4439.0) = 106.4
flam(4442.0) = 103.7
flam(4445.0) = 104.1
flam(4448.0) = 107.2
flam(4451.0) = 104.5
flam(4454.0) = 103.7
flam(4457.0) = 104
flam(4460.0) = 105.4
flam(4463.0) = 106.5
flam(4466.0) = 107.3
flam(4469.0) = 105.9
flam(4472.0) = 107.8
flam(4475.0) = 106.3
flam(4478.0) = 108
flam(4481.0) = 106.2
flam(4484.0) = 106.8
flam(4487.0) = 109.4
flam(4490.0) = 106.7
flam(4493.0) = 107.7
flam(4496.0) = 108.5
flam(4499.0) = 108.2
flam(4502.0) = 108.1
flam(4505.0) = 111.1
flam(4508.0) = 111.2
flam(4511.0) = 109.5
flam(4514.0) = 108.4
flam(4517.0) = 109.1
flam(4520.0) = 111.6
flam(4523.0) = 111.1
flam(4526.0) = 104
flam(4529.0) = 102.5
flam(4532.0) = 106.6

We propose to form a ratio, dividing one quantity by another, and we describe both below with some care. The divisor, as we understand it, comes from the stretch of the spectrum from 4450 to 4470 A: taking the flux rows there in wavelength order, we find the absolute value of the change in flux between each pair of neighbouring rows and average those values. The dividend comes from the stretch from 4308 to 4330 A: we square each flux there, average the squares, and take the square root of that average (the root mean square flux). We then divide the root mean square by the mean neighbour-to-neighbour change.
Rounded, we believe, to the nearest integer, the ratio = 99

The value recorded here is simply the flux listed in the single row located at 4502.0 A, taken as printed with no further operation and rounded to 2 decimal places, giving 108.10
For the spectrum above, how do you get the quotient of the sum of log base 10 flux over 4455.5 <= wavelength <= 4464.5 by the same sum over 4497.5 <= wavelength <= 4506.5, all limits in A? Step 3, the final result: 0.992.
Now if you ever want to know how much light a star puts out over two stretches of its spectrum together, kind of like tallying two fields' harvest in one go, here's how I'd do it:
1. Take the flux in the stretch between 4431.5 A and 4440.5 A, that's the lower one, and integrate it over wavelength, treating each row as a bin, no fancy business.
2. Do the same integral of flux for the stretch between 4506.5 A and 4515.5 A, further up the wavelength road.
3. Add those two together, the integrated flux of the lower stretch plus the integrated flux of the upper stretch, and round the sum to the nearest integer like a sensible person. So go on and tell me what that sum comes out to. 1925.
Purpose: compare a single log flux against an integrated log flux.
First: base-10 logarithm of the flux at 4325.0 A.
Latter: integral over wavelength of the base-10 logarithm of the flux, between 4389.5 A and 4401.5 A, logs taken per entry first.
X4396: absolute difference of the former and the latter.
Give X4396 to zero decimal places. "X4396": 22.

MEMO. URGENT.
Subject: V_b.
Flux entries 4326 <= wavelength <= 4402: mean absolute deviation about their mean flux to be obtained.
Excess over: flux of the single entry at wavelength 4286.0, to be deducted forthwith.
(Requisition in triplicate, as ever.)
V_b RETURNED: -90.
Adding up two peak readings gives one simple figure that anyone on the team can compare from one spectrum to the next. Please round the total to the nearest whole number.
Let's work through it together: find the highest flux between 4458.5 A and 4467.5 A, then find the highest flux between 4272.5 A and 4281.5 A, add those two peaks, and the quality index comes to 206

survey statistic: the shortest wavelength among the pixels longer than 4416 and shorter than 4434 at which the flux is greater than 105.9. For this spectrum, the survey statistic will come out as 4418.0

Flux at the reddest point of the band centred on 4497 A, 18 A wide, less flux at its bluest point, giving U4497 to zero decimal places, 4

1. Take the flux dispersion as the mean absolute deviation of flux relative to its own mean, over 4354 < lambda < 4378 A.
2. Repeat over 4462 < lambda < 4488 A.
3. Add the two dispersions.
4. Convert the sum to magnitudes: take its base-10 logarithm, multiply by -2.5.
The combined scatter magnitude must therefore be -1.2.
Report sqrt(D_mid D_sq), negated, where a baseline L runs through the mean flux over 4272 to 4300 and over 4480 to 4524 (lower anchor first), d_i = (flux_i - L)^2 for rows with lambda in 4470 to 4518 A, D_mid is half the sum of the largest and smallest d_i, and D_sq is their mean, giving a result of -2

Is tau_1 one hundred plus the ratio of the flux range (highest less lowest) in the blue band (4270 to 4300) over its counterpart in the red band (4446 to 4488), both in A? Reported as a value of 102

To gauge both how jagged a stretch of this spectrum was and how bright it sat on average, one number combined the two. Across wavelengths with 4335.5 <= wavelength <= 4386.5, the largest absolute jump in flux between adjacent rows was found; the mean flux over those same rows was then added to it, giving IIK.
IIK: 120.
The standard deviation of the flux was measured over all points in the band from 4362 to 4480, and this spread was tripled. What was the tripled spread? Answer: 9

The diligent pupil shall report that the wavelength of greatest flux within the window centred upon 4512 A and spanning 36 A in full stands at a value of 4520.0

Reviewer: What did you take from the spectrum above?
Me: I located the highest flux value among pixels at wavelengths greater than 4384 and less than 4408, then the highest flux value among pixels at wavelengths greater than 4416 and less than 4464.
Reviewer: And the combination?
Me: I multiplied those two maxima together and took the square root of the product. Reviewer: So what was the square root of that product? 107.6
